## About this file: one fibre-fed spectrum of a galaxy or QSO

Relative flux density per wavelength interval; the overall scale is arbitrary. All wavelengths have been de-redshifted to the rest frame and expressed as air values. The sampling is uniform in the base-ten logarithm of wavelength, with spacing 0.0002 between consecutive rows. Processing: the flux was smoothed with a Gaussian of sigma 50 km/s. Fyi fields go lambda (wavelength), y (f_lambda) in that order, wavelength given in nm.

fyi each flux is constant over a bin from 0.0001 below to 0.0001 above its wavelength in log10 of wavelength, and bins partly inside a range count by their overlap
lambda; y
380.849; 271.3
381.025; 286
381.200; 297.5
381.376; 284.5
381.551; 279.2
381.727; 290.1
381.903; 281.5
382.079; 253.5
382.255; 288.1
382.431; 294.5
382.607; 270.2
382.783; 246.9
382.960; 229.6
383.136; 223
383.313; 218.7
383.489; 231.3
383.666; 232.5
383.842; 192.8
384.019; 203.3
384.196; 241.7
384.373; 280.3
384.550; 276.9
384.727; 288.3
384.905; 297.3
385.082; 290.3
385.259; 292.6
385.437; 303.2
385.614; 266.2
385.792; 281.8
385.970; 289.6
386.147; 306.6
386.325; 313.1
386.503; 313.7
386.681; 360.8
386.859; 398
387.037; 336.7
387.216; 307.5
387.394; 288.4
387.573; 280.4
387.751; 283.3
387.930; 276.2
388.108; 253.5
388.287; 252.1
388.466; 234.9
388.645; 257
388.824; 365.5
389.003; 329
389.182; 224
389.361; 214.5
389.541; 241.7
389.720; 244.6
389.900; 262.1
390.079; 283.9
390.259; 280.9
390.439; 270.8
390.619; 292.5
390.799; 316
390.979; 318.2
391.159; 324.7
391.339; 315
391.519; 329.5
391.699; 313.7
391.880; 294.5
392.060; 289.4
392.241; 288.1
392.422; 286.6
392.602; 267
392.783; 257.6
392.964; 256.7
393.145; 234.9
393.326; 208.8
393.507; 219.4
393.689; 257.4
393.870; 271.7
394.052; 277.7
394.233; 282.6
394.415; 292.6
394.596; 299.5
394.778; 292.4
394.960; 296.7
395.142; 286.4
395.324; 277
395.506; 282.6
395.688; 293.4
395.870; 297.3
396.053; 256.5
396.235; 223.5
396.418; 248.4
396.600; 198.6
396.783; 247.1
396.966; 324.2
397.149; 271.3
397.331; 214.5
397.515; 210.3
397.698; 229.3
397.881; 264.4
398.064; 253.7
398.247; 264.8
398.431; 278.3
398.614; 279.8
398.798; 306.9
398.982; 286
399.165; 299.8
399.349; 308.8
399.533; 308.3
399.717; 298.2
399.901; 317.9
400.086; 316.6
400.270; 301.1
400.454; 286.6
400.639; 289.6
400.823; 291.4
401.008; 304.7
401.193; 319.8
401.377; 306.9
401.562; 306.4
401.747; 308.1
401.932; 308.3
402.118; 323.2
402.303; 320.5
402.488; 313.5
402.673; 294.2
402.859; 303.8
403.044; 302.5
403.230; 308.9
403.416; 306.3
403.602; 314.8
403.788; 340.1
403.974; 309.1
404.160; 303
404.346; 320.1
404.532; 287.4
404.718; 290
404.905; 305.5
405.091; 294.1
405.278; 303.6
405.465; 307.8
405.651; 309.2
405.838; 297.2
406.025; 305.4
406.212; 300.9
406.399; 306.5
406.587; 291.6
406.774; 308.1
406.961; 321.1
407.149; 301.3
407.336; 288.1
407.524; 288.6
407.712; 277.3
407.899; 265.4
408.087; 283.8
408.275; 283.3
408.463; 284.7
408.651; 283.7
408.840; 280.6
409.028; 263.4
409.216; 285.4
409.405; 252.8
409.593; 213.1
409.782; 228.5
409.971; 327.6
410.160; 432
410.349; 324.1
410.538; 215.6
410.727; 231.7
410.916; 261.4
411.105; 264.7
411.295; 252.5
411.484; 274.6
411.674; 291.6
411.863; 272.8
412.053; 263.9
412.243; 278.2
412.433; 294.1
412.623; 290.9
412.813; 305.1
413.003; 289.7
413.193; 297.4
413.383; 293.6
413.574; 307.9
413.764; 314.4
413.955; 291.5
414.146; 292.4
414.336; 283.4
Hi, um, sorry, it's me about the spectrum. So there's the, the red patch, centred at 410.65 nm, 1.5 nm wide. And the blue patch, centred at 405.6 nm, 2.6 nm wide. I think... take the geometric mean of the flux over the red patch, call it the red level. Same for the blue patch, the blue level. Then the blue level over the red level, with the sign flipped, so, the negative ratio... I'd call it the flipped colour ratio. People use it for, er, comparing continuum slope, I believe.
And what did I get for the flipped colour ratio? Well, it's -1.07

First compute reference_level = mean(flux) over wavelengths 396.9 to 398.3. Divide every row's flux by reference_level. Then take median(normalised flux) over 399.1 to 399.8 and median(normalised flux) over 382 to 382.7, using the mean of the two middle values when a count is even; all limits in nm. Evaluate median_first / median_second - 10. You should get -8.9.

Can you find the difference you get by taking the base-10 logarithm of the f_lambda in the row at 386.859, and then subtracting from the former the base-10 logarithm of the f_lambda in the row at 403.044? 0.12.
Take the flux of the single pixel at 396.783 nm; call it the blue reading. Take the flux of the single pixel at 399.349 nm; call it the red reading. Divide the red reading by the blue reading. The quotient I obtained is 1.25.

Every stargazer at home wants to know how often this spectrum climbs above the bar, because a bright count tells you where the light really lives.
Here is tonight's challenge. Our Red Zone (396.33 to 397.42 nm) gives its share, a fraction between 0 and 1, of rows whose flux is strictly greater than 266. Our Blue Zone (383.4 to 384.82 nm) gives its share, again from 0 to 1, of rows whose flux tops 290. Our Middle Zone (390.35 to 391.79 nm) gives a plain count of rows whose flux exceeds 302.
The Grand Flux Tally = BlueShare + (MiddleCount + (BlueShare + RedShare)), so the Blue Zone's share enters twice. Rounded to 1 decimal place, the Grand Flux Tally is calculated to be 6.3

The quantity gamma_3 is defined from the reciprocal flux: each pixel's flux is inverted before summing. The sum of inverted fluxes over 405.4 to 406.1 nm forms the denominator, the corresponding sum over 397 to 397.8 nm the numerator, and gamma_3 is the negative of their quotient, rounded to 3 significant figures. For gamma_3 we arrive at -1.33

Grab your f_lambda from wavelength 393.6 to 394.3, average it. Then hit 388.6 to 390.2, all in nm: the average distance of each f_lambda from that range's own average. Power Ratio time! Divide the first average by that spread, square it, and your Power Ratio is 51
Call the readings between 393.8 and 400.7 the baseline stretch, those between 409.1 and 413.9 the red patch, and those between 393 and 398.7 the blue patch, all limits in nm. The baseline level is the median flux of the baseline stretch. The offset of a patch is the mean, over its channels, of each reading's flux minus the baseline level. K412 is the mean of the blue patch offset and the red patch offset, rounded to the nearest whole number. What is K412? -12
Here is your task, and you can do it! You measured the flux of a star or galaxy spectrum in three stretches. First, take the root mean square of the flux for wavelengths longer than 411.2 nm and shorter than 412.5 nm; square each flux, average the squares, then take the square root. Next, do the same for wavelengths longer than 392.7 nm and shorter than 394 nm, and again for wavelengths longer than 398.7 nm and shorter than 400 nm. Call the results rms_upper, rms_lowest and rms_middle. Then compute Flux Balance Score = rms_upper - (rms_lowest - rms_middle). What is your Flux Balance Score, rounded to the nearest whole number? 335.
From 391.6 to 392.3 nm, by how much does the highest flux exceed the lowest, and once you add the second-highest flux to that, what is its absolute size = 320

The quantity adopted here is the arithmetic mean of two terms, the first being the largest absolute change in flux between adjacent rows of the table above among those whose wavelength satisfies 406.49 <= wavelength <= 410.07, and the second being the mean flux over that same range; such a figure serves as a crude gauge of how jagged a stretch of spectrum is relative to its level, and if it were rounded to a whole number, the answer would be 190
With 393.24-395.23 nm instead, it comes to 155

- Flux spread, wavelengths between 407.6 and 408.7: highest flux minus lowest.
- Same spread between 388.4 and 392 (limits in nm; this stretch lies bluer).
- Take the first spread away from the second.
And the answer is 132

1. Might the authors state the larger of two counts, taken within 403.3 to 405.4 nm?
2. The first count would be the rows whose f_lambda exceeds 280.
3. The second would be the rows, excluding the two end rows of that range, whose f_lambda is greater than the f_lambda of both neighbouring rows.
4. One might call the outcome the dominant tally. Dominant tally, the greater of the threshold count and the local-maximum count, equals 11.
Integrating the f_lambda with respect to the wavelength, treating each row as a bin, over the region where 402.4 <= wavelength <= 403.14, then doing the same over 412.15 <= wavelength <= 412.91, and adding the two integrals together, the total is 447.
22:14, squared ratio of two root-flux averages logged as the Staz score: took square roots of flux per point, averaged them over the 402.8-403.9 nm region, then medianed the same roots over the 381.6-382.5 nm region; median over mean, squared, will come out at 0.92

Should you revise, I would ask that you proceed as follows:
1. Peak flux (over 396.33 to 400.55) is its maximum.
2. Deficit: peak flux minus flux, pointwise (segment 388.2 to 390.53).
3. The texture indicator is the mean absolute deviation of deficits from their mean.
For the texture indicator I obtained 31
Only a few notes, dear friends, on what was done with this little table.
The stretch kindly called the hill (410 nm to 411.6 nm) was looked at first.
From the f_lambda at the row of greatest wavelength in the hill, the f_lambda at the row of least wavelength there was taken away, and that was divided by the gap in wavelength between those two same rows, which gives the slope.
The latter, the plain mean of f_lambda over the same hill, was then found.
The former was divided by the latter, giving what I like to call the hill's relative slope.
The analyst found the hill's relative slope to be -0.42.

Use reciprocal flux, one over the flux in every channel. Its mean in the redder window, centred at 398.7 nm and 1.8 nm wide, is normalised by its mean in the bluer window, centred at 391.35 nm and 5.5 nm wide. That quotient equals 0.96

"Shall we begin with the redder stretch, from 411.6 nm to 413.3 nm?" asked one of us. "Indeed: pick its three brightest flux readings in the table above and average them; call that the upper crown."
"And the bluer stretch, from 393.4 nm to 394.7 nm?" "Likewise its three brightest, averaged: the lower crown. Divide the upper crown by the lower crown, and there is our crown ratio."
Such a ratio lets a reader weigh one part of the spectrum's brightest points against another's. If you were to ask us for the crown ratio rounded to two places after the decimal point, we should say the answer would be 1.03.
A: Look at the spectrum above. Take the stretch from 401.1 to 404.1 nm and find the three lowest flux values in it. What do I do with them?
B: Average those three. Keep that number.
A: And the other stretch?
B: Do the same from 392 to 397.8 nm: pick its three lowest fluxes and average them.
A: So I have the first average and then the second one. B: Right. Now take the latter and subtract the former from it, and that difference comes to -94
